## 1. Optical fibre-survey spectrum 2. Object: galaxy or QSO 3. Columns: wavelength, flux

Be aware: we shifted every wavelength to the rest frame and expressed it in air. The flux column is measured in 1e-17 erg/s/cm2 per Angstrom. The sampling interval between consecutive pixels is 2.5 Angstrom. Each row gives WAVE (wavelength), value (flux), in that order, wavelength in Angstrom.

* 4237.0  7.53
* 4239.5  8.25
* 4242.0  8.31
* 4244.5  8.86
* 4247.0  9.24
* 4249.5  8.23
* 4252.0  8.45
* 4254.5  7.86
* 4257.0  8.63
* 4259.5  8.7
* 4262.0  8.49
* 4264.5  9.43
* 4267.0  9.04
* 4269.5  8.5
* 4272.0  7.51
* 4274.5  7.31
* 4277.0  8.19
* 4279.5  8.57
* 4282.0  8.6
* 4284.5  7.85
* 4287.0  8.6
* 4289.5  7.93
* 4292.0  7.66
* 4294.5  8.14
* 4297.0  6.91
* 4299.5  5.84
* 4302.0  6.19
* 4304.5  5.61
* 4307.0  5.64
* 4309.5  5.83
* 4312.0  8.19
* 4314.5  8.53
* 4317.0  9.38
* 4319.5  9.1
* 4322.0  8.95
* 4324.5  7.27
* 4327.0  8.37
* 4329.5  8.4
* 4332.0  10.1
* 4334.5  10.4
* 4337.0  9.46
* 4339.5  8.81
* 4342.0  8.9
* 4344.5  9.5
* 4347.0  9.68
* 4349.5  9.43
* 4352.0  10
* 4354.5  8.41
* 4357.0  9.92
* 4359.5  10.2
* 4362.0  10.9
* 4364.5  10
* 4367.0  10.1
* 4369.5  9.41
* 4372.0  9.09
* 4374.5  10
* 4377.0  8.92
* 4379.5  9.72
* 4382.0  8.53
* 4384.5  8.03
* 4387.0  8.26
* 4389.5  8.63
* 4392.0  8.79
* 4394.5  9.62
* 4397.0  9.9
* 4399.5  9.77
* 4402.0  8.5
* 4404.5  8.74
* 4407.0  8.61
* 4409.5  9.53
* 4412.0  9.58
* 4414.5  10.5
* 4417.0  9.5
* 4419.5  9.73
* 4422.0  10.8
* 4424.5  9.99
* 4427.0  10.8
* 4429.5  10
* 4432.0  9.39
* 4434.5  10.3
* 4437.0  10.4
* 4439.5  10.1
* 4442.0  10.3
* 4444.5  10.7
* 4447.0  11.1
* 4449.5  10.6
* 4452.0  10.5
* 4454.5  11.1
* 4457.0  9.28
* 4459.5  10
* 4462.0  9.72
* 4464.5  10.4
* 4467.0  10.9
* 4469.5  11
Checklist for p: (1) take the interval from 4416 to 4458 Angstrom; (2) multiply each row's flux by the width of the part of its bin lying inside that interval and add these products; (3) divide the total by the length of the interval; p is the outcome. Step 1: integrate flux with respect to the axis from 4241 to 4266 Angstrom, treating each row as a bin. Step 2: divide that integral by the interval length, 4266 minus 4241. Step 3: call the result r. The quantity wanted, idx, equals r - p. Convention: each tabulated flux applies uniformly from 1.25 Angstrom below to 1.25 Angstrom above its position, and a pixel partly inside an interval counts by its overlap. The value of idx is -2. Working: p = 10.3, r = 8.6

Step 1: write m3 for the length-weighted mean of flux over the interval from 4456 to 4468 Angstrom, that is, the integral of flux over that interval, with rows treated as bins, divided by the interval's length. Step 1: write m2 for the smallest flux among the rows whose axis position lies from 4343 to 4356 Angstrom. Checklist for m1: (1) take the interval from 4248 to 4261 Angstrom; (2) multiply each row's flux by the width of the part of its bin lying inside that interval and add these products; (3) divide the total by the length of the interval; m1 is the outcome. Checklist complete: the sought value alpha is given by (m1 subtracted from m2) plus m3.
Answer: 10.1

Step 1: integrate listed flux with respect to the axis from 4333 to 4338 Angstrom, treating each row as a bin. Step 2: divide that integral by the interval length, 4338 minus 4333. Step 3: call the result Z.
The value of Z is 9.96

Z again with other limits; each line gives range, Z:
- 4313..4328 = 8.60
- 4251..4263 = 8.42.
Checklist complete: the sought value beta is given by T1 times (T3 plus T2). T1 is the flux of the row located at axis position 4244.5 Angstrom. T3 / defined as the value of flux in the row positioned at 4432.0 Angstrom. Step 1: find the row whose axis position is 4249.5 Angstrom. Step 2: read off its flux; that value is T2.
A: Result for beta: 156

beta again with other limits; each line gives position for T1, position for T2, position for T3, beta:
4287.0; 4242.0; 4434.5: 160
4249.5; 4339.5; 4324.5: 132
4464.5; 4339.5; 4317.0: 189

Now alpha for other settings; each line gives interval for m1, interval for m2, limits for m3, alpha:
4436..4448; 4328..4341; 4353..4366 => 7.8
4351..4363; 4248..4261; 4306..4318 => 5.5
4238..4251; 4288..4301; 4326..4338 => 6.6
